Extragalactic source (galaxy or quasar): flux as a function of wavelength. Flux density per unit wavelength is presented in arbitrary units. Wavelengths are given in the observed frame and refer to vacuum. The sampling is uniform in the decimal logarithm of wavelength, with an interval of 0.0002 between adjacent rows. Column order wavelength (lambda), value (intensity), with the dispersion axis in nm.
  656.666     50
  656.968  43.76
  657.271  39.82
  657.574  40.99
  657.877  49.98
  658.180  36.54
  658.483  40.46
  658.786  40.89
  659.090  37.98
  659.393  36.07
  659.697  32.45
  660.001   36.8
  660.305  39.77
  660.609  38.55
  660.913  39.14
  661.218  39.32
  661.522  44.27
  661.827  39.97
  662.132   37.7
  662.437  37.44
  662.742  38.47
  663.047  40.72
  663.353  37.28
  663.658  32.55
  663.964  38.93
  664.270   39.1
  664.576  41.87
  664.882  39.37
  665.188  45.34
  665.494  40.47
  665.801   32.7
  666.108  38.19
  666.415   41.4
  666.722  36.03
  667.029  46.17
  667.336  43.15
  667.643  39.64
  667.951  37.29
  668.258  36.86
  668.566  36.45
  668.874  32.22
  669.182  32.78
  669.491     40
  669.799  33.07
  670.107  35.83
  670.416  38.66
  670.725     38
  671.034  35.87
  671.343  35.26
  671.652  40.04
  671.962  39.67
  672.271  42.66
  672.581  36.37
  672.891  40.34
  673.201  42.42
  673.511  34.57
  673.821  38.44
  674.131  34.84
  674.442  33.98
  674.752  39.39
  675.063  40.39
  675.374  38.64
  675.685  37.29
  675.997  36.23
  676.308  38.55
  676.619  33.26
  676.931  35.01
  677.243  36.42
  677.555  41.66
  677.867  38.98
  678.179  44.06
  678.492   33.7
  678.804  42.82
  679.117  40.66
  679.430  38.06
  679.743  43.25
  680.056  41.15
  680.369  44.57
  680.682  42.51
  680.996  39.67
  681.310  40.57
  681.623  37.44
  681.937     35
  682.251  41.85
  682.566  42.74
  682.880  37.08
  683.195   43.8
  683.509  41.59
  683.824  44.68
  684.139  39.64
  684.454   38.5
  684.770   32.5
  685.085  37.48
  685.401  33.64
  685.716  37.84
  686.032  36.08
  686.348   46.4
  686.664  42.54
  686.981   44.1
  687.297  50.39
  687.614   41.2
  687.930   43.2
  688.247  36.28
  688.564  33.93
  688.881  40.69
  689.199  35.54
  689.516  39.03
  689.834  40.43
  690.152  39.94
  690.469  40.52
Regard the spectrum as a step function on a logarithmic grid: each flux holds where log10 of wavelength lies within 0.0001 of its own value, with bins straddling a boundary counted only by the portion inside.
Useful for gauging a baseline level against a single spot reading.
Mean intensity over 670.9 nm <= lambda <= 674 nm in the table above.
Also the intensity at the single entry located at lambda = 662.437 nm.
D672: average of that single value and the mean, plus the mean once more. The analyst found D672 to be 76.6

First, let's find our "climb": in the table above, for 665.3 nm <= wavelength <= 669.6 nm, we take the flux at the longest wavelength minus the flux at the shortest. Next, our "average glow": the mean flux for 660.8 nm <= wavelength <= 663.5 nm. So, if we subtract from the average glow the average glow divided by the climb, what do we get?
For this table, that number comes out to 123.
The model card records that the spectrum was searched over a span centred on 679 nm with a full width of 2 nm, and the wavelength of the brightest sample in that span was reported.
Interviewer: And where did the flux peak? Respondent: 678.179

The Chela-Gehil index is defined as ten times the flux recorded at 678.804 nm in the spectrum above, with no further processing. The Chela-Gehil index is 428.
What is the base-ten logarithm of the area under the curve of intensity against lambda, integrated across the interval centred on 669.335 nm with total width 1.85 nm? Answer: 1.8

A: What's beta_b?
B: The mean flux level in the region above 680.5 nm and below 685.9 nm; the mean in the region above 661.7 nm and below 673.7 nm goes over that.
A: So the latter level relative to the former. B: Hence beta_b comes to 0.98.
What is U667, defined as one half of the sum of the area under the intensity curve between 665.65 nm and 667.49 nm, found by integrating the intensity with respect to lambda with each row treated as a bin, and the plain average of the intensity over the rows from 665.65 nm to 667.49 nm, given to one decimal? 56.3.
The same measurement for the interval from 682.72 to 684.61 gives 59.1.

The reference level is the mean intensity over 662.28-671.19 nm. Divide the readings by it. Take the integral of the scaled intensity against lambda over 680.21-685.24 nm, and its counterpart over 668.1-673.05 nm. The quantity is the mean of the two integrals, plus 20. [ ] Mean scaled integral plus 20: 25.0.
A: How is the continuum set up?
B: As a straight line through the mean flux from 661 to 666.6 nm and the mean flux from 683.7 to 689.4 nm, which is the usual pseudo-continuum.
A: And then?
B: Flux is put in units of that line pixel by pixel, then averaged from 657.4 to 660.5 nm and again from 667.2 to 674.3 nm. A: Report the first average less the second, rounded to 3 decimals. 0.048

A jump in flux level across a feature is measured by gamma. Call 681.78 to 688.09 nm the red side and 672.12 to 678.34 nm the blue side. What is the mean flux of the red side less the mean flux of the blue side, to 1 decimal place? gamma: 2.3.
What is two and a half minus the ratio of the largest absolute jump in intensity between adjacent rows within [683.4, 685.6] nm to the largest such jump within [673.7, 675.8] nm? 1.4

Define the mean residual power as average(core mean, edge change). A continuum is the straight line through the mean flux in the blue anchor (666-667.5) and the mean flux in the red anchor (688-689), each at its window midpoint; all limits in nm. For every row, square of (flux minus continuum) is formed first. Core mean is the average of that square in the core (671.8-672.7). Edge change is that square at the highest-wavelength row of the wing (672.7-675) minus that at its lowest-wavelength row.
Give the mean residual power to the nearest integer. 3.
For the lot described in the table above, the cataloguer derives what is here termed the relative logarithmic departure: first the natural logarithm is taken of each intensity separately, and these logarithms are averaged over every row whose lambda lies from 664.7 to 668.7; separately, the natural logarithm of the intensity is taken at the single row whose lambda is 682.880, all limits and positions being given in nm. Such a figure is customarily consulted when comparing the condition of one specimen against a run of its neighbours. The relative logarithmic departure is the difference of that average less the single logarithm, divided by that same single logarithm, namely 0.016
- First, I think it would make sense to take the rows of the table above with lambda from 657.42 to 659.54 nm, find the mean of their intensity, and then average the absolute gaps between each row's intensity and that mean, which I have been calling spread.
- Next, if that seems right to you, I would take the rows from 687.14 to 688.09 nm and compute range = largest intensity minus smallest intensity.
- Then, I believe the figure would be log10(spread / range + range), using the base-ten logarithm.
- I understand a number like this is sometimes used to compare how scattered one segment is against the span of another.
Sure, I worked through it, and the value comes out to 0.98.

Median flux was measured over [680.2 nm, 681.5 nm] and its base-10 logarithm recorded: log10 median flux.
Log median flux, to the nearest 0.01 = 1.62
